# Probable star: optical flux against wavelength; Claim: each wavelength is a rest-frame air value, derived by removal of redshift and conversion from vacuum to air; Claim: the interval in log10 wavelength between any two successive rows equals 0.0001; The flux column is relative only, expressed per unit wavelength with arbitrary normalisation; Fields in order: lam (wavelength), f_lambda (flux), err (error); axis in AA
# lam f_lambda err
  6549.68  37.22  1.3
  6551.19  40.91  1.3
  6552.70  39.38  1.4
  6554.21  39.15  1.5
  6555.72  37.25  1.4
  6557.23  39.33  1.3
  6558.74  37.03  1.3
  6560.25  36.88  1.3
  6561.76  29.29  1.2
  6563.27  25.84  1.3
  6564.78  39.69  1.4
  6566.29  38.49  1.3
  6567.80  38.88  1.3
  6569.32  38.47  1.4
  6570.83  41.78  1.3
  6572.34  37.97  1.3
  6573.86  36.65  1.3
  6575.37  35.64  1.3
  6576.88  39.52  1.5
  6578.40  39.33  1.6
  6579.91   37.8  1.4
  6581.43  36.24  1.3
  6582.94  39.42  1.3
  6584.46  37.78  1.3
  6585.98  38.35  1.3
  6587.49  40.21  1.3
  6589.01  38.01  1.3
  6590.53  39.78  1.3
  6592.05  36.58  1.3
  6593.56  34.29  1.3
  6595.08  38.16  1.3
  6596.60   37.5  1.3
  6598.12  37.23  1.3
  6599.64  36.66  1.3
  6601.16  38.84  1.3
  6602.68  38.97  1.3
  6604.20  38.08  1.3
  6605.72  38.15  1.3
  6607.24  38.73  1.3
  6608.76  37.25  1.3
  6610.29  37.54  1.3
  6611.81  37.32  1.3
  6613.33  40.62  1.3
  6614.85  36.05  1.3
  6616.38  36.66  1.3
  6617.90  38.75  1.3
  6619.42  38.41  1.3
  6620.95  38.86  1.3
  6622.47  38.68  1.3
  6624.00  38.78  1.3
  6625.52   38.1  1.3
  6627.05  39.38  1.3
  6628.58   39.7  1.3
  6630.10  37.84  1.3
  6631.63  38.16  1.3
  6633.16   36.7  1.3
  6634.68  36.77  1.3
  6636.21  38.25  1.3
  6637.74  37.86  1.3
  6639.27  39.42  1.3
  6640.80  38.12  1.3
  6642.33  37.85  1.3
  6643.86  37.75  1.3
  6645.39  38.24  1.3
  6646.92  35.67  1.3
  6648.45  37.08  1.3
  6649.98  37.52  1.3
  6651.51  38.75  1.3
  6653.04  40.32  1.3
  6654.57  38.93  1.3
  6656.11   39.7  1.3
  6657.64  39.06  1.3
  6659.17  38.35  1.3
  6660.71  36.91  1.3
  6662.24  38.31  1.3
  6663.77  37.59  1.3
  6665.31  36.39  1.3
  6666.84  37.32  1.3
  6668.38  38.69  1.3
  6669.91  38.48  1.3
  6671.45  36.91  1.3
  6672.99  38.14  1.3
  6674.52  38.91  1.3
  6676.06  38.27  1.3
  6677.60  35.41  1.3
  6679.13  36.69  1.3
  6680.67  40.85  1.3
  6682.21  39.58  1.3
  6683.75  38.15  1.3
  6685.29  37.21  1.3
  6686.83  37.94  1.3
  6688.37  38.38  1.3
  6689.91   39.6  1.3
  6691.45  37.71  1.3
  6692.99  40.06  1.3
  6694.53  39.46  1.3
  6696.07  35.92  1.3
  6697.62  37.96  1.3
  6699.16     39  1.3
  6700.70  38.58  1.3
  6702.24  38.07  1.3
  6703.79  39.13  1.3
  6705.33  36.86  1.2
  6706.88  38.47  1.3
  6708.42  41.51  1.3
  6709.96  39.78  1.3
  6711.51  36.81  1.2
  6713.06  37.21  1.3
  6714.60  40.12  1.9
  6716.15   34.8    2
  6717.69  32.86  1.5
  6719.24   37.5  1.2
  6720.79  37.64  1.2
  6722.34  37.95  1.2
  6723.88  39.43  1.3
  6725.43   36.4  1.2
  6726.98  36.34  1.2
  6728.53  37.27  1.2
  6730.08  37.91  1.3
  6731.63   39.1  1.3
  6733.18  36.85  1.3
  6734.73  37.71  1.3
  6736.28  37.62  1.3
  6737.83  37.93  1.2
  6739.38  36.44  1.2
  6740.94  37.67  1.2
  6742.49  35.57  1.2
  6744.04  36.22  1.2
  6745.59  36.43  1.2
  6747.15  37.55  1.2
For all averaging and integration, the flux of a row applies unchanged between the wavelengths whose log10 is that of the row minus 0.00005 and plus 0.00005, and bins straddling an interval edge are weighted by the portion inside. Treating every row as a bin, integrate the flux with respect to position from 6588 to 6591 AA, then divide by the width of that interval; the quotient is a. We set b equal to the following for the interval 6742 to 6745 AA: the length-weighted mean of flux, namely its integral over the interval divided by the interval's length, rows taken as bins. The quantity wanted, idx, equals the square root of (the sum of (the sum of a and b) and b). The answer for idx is 10.5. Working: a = 38.8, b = 36.0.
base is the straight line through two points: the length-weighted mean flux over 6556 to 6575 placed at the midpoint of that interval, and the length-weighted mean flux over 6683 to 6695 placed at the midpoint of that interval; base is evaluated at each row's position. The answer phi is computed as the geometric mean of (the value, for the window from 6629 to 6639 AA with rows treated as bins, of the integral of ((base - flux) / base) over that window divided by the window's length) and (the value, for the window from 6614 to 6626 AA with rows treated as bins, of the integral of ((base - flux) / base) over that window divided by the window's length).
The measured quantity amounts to 0.004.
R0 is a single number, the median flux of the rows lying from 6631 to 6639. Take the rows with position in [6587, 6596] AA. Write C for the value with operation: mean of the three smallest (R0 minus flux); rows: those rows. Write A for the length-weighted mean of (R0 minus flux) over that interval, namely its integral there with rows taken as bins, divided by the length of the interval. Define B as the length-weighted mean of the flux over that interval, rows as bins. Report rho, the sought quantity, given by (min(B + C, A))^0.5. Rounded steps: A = 0.10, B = 37.7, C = -1.52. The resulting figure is 0.3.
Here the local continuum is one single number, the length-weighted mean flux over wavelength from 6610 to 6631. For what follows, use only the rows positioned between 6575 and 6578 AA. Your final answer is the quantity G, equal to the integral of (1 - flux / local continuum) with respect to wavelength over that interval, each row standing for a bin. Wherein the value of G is 0.02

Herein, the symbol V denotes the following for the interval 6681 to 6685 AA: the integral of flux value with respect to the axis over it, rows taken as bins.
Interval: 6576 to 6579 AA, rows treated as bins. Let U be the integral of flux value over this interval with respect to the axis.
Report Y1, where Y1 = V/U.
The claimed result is 1.32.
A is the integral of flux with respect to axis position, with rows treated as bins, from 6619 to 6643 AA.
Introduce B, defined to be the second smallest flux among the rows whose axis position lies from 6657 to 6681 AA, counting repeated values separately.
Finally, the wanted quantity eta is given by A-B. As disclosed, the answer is 883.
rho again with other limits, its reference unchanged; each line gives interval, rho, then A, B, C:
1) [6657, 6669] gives 0.2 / 0.06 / 37.8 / -0.84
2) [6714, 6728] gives 0.9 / 0.89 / 37.0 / -1.31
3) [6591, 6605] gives 0.7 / 0.44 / 37.4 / -0.80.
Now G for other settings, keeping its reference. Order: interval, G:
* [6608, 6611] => 0.08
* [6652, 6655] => -0.10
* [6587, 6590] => -0.05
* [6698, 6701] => -0.03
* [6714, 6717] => 0.09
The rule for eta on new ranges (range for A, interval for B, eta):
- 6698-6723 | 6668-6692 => 911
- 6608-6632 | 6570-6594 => 882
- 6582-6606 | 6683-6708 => 875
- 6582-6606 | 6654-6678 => 875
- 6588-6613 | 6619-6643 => 907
